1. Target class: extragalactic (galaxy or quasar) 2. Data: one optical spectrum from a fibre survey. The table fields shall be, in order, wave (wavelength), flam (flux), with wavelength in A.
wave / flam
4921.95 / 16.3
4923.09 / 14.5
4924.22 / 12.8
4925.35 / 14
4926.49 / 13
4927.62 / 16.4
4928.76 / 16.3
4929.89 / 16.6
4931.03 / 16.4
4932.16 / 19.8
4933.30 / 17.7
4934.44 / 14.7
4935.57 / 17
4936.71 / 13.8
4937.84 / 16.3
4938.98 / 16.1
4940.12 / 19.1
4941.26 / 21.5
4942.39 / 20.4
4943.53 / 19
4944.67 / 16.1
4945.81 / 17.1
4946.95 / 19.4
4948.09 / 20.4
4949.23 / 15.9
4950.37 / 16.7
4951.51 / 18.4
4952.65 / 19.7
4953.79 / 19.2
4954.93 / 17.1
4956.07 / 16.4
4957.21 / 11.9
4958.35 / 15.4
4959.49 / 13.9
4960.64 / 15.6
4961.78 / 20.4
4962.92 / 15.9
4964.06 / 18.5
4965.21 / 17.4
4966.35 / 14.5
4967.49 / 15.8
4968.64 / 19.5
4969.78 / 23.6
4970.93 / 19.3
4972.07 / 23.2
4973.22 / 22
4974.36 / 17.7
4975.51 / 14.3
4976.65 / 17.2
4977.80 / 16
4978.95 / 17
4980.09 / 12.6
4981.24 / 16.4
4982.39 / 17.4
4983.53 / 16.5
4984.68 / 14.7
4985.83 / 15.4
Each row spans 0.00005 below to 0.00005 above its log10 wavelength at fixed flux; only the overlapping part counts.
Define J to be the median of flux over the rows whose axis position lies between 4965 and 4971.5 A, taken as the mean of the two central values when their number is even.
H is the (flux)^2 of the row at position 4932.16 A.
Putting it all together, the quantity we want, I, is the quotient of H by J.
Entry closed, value 21.4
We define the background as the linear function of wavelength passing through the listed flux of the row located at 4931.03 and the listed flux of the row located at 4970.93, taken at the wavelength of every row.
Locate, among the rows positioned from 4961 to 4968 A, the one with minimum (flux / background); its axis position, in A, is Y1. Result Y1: 4966.35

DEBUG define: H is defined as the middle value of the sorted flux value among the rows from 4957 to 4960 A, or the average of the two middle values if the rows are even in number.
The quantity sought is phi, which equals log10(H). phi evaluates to 1.14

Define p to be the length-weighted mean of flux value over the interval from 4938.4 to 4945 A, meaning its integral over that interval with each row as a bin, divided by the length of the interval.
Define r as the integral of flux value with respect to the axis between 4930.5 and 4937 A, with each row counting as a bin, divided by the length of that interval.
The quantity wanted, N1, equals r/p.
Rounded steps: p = 18.8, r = 16.7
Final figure 0.89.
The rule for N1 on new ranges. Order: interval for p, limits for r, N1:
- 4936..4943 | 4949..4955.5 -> 1.00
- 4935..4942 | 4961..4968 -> 0.98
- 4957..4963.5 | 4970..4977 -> 1.22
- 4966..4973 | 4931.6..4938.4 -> 0.84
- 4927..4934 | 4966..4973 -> 1.15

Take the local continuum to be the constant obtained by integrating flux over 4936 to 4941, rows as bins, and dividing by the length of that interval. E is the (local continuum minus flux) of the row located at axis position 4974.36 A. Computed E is -1.1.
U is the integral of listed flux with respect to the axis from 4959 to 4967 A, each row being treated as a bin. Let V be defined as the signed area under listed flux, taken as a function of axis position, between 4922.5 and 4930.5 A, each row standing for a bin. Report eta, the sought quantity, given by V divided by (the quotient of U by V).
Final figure 105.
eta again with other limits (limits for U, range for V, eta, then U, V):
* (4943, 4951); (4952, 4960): 119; 142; 130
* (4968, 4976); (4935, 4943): 127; 160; 142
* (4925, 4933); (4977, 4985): 125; 129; 127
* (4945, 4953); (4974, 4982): 111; 145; 127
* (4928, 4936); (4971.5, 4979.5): 157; 135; 146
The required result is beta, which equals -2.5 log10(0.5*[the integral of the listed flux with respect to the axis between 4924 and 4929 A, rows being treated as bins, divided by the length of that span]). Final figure -2.15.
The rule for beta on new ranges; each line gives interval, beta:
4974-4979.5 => -2.28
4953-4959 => -2.27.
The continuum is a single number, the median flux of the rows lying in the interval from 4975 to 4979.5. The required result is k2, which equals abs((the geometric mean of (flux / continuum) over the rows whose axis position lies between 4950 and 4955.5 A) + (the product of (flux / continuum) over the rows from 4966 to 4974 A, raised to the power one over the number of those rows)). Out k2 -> 2.28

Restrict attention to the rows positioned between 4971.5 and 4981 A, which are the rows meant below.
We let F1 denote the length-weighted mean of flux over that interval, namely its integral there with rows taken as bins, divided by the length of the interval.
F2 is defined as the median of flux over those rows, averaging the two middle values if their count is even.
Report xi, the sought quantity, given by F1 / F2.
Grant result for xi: 1.02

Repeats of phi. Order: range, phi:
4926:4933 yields 1.21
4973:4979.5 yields 1.23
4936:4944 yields 1.28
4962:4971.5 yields 1.25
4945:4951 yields 1.23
